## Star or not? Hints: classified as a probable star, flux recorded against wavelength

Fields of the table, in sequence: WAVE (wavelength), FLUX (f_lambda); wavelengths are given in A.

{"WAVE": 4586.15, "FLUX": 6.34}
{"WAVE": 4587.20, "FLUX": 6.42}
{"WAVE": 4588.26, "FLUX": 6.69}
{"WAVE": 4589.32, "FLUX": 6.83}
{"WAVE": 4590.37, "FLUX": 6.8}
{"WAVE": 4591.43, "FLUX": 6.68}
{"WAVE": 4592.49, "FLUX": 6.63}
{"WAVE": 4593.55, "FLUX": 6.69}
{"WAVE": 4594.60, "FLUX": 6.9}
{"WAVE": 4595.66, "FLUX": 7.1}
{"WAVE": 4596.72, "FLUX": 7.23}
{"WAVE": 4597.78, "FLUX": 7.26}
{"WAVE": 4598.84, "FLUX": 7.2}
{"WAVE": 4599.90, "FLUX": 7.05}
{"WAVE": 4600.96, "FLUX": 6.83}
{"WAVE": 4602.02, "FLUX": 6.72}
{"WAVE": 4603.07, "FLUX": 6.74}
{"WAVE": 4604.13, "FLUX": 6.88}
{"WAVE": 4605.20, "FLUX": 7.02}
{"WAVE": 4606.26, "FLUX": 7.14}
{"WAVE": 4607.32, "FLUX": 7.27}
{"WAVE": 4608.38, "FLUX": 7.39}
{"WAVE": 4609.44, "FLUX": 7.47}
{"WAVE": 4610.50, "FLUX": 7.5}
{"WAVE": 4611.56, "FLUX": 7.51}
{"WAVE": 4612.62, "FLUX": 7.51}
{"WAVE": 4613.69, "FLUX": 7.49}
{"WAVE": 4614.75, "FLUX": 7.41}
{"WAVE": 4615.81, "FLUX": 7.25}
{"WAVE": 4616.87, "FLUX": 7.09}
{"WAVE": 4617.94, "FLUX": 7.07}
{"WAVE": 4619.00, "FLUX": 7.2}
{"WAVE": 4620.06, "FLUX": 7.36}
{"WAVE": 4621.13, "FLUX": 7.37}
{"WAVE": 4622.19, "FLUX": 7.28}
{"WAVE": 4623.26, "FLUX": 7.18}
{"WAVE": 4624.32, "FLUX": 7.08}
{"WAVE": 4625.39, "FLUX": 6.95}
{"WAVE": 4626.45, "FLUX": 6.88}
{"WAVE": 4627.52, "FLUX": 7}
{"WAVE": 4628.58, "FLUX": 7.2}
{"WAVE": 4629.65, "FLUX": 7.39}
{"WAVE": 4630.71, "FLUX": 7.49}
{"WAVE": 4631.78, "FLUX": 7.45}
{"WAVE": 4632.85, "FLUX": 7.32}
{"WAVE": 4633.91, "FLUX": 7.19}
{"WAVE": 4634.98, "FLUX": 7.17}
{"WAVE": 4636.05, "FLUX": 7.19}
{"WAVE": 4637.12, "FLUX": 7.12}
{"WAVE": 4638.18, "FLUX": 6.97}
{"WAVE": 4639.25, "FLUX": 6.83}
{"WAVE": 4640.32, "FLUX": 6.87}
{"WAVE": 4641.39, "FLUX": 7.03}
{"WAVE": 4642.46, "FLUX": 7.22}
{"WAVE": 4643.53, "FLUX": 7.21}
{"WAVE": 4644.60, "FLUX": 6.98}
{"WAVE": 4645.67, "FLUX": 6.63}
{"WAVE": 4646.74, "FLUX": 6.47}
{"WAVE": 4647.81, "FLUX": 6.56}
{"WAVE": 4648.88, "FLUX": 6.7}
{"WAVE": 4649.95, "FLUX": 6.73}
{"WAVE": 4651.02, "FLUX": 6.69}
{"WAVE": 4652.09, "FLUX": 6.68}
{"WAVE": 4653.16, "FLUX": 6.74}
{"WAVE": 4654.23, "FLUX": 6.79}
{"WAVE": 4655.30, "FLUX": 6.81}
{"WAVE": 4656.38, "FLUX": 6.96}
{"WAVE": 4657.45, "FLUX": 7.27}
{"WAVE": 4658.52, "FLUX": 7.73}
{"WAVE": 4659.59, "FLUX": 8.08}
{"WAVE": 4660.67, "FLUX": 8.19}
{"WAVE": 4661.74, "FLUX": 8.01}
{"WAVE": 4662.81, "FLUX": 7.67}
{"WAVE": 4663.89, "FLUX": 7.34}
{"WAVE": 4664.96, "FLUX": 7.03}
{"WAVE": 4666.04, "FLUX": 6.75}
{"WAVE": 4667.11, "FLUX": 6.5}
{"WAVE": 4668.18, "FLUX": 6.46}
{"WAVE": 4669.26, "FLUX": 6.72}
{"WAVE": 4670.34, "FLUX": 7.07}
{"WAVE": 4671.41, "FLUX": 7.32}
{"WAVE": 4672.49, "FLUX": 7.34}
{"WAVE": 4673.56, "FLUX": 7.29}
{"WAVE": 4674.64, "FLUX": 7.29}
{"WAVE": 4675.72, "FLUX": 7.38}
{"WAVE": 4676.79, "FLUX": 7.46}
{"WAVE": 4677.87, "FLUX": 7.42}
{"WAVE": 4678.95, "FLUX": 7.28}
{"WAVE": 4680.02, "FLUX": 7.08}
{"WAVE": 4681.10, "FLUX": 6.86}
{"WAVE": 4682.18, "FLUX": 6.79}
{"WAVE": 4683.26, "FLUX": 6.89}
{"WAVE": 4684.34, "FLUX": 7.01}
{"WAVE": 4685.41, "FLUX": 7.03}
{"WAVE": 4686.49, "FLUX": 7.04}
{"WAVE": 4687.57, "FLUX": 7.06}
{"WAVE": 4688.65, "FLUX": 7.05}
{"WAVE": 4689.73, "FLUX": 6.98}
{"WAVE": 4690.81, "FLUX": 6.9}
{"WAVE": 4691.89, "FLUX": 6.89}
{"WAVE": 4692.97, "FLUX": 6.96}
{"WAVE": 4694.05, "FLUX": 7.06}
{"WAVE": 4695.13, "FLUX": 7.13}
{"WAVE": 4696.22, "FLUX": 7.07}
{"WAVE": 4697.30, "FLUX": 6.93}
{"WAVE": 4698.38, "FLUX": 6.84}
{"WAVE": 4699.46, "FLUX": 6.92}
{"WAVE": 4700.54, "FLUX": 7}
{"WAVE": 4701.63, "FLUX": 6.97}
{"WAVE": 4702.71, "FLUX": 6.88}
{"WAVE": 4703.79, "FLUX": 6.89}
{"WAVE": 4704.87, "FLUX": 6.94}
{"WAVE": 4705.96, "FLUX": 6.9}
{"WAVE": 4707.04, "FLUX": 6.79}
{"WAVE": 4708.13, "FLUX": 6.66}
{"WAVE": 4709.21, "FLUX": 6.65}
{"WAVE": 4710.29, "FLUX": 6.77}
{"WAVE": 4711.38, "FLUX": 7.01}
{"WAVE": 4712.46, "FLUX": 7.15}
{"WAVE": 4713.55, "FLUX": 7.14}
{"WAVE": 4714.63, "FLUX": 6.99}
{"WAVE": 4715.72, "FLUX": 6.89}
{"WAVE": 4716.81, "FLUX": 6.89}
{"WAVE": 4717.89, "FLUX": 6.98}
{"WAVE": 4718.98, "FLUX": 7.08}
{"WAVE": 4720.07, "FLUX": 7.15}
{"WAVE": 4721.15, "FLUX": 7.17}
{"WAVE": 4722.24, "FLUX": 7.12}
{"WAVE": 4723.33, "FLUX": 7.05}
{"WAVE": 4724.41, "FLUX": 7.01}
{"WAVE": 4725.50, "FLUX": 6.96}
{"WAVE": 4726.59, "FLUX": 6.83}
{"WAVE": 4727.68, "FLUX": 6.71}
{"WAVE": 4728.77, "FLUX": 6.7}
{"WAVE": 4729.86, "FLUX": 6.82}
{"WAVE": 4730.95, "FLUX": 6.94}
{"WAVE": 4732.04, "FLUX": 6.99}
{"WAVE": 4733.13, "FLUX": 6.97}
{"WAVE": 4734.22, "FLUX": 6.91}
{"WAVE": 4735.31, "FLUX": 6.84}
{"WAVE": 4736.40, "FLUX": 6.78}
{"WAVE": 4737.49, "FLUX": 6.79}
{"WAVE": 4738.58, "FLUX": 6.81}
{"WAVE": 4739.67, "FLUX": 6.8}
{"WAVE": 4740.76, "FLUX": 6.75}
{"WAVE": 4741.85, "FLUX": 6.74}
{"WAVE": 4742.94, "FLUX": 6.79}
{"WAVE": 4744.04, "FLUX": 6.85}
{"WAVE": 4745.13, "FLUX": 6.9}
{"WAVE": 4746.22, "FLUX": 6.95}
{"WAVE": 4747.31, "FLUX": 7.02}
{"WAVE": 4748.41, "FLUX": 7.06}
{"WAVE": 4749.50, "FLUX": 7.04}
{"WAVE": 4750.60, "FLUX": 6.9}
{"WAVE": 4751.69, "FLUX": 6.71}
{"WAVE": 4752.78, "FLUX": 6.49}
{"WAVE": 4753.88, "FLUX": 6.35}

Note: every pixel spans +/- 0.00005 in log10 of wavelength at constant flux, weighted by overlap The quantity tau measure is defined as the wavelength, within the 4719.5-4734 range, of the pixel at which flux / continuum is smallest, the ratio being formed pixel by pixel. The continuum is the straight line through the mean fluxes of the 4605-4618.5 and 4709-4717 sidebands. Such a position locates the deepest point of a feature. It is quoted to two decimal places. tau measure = 4728.77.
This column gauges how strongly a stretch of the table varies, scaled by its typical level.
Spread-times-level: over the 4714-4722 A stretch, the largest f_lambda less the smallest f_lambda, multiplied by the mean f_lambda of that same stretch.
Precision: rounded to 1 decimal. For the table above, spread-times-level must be 2.0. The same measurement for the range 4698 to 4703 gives 1.1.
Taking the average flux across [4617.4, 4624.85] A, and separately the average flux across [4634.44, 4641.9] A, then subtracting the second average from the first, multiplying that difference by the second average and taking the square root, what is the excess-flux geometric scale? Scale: 1.17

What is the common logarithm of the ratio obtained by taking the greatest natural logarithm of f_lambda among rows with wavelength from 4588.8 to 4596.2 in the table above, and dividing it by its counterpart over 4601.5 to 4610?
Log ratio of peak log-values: -0.011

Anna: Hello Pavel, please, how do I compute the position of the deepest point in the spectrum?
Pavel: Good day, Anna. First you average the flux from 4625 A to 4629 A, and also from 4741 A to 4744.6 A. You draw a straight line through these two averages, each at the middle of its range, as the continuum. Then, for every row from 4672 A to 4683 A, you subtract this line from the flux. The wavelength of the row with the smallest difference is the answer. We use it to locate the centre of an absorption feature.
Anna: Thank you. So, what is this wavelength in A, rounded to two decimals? 4682.18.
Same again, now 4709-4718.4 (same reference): 4709.21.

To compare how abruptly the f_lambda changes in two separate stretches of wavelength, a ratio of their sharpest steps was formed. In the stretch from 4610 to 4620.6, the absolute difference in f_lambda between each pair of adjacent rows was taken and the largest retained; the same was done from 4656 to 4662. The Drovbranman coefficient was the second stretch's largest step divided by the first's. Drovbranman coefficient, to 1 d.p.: 2.9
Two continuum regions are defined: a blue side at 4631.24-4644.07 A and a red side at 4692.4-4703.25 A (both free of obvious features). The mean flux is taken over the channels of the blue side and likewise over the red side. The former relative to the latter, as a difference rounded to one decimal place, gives 0.2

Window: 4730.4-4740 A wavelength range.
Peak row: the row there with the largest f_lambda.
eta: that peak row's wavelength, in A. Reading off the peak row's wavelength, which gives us 4732.04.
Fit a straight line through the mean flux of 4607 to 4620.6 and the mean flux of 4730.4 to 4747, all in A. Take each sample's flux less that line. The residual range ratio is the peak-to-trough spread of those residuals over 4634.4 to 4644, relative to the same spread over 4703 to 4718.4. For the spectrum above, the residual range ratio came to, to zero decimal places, 1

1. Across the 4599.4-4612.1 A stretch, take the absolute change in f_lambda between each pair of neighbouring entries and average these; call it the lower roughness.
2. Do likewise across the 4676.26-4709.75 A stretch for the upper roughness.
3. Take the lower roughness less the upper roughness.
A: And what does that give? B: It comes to 0.03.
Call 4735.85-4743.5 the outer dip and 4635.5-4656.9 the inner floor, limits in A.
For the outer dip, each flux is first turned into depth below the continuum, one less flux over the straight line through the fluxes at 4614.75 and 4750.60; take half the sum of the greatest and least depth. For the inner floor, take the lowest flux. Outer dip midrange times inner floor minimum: 0.15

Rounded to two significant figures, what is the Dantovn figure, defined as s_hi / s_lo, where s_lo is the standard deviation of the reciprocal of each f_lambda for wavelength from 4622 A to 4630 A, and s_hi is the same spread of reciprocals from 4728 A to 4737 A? 0.63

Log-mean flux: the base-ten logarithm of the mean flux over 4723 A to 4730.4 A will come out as 0.837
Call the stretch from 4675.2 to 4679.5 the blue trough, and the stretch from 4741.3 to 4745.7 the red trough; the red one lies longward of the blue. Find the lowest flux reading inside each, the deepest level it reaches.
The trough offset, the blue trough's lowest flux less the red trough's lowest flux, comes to 0.5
